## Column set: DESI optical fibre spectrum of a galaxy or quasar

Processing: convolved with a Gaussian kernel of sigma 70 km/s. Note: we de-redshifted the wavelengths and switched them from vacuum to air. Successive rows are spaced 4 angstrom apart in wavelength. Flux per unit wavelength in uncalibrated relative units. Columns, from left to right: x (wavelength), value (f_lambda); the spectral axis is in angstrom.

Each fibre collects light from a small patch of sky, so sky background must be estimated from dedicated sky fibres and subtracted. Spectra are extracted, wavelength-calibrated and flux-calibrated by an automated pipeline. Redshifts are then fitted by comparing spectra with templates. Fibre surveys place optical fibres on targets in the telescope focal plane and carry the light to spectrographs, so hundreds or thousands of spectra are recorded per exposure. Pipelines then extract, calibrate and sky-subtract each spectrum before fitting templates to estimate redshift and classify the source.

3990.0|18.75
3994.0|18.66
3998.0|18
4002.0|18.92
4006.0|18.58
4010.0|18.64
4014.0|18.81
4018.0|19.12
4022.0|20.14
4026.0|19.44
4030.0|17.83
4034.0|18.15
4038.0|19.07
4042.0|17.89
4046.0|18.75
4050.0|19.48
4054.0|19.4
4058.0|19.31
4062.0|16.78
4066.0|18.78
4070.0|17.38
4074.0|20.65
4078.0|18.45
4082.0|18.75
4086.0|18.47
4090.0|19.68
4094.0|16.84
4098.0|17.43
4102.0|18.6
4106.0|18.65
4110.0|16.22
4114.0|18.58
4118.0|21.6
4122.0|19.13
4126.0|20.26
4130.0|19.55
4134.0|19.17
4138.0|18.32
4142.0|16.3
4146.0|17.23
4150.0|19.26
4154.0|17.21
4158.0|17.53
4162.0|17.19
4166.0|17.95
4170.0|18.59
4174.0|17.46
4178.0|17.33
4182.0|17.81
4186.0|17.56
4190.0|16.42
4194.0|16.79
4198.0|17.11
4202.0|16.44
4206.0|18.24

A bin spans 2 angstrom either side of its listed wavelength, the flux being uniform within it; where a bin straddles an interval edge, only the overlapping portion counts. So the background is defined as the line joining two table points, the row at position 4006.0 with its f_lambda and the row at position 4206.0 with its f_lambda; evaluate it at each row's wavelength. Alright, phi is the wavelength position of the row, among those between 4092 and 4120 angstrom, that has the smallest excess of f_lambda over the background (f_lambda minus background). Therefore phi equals 4110.0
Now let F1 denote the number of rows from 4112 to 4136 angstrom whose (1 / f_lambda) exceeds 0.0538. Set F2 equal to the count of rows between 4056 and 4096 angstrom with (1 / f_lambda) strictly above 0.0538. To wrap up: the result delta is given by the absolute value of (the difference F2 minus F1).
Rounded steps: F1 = 1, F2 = 5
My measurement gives 4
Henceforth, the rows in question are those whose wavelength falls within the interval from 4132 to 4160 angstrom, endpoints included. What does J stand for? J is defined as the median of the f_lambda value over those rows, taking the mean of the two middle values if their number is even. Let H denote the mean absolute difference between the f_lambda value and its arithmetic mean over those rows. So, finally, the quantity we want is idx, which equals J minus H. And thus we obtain 16.6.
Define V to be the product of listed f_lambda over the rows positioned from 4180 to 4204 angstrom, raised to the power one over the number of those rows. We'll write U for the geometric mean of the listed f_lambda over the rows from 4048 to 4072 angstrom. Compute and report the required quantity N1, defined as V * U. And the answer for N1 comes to 315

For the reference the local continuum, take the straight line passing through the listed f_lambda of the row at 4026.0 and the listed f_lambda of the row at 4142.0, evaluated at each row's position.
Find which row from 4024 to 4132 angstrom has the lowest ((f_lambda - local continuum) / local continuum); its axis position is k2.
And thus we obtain 4062.0 angstrom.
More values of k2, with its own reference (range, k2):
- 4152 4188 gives 4154.0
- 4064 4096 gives 4070.0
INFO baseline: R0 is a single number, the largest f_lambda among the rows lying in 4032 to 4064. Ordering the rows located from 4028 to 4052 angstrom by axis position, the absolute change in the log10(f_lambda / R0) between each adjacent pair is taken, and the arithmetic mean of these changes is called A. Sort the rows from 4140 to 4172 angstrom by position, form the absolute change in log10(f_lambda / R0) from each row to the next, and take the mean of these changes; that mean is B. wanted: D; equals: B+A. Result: 0.04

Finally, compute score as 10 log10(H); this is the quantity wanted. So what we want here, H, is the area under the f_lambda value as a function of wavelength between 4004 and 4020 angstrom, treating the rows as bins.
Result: 24.78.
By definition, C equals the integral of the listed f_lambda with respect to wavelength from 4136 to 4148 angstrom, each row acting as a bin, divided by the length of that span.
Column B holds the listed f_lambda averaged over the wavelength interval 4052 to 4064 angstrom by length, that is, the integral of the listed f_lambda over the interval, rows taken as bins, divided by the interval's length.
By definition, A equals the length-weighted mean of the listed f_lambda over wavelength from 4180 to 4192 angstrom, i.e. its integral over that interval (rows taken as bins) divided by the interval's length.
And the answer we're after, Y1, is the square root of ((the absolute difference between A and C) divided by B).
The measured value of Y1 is 0.03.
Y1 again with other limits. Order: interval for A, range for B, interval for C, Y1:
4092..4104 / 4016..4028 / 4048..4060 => 0.30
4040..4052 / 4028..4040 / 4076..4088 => 0.09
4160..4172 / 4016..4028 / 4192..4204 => 0.24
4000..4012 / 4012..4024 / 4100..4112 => 0.21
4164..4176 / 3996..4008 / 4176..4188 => 0.15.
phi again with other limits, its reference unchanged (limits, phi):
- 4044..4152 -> 4110.0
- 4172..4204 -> 4190.0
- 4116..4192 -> 4142.0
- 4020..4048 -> 4030.0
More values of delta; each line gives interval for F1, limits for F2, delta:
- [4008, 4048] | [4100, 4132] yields 1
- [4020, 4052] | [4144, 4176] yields 3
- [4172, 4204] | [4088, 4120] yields 4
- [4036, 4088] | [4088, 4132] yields 1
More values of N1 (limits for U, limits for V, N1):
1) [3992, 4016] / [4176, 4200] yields 319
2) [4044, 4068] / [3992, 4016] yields 348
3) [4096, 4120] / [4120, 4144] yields 346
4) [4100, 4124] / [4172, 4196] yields 323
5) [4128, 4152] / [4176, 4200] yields 314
